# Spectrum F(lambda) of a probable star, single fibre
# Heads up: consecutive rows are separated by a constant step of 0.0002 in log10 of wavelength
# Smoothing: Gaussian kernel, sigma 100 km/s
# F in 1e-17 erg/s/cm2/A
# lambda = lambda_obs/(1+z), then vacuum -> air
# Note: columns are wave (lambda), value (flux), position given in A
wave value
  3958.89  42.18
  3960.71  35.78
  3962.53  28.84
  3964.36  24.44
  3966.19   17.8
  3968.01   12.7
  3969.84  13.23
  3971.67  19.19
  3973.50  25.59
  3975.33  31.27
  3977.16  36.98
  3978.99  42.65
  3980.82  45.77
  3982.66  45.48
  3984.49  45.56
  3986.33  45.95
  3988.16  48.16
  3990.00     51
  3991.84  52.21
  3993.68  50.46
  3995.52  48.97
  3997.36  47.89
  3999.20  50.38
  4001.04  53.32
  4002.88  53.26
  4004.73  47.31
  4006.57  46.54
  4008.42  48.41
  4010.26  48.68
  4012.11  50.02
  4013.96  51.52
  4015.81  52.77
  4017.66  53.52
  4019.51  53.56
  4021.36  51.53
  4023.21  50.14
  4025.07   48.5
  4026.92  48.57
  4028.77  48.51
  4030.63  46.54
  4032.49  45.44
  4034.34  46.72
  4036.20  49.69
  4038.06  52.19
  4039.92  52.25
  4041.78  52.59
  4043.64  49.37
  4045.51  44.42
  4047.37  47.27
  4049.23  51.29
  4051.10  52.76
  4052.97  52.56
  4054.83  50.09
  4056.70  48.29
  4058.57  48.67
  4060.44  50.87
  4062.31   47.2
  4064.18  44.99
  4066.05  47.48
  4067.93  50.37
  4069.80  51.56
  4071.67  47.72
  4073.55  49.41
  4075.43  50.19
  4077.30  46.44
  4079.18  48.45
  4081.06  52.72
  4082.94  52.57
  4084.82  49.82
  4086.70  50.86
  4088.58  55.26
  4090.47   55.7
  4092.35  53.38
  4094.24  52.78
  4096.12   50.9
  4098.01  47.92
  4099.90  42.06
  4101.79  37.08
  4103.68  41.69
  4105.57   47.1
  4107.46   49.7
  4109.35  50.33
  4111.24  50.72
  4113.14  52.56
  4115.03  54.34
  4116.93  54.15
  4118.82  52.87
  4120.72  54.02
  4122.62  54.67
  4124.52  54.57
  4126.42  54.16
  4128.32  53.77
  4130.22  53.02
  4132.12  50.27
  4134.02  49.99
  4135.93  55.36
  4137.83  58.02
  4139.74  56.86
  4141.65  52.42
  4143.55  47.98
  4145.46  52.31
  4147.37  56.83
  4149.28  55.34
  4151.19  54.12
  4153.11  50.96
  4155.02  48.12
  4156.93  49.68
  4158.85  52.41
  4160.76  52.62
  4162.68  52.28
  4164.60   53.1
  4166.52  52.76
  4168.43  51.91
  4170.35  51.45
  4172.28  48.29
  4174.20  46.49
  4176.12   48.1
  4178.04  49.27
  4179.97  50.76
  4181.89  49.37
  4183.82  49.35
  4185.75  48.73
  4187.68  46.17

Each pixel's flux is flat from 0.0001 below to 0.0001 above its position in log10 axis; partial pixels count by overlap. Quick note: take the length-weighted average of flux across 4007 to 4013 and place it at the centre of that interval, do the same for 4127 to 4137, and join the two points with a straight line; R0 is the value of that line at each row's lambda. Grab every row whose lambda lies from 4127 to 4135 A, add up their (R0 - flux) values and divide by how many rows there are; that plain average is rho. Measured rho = 0.9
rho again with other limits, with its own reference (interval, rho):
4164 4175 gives 3.2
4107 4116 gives 0.5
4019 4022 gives -3.4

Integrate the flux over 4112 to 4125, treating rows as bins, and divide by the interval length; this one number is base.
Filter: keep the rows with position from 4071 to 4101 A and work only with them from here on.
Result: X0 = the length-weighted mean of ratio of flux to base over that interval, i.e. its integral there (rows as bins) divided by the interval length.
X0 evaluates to 0.936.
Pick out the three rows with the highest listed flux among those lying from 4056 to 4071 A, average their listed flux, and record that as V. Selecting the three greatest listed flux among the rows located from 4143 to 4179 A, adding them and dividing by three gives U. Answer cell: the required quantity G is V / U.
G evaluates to 0.92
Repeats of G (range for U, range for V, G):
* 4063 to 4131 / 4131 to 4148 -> 1.04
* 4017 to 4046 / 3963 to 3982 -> 0.79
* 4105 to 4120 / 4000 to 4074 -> 0.99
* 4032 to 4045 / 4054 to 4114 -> 1.05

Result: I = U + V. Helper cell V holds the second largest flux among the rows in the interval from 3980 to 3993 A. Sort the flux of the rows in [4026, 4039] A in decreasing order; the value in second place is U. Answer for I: 101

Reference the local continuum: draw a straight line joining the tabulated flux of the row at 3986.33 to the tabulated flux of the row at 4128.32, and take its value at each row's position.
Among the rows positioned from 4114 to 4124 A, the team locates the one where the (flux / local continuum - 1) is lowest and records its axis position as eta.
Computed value 4118.82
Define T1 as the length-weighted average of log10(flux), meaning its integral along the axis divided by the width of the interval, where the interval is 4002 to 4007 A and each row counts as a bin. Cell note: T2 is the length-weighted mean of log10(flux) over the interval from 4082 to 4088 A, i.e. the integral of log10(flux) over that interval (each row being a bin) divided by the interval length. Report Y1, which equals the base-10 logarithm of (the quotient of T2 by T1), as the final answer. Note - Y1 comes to 0.005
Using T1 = 1.69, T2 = 1.71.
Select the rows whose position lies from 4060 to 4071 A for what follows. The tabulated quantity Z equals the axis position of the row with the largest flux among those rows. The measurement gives 4069.80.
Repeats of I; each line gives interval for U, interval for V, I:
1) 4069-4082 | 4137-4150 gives 108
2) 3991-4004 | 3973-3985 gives 99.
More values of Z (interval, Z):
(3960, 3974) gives 3960.71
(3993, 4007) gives 4001.04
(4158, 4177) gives 4164.60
